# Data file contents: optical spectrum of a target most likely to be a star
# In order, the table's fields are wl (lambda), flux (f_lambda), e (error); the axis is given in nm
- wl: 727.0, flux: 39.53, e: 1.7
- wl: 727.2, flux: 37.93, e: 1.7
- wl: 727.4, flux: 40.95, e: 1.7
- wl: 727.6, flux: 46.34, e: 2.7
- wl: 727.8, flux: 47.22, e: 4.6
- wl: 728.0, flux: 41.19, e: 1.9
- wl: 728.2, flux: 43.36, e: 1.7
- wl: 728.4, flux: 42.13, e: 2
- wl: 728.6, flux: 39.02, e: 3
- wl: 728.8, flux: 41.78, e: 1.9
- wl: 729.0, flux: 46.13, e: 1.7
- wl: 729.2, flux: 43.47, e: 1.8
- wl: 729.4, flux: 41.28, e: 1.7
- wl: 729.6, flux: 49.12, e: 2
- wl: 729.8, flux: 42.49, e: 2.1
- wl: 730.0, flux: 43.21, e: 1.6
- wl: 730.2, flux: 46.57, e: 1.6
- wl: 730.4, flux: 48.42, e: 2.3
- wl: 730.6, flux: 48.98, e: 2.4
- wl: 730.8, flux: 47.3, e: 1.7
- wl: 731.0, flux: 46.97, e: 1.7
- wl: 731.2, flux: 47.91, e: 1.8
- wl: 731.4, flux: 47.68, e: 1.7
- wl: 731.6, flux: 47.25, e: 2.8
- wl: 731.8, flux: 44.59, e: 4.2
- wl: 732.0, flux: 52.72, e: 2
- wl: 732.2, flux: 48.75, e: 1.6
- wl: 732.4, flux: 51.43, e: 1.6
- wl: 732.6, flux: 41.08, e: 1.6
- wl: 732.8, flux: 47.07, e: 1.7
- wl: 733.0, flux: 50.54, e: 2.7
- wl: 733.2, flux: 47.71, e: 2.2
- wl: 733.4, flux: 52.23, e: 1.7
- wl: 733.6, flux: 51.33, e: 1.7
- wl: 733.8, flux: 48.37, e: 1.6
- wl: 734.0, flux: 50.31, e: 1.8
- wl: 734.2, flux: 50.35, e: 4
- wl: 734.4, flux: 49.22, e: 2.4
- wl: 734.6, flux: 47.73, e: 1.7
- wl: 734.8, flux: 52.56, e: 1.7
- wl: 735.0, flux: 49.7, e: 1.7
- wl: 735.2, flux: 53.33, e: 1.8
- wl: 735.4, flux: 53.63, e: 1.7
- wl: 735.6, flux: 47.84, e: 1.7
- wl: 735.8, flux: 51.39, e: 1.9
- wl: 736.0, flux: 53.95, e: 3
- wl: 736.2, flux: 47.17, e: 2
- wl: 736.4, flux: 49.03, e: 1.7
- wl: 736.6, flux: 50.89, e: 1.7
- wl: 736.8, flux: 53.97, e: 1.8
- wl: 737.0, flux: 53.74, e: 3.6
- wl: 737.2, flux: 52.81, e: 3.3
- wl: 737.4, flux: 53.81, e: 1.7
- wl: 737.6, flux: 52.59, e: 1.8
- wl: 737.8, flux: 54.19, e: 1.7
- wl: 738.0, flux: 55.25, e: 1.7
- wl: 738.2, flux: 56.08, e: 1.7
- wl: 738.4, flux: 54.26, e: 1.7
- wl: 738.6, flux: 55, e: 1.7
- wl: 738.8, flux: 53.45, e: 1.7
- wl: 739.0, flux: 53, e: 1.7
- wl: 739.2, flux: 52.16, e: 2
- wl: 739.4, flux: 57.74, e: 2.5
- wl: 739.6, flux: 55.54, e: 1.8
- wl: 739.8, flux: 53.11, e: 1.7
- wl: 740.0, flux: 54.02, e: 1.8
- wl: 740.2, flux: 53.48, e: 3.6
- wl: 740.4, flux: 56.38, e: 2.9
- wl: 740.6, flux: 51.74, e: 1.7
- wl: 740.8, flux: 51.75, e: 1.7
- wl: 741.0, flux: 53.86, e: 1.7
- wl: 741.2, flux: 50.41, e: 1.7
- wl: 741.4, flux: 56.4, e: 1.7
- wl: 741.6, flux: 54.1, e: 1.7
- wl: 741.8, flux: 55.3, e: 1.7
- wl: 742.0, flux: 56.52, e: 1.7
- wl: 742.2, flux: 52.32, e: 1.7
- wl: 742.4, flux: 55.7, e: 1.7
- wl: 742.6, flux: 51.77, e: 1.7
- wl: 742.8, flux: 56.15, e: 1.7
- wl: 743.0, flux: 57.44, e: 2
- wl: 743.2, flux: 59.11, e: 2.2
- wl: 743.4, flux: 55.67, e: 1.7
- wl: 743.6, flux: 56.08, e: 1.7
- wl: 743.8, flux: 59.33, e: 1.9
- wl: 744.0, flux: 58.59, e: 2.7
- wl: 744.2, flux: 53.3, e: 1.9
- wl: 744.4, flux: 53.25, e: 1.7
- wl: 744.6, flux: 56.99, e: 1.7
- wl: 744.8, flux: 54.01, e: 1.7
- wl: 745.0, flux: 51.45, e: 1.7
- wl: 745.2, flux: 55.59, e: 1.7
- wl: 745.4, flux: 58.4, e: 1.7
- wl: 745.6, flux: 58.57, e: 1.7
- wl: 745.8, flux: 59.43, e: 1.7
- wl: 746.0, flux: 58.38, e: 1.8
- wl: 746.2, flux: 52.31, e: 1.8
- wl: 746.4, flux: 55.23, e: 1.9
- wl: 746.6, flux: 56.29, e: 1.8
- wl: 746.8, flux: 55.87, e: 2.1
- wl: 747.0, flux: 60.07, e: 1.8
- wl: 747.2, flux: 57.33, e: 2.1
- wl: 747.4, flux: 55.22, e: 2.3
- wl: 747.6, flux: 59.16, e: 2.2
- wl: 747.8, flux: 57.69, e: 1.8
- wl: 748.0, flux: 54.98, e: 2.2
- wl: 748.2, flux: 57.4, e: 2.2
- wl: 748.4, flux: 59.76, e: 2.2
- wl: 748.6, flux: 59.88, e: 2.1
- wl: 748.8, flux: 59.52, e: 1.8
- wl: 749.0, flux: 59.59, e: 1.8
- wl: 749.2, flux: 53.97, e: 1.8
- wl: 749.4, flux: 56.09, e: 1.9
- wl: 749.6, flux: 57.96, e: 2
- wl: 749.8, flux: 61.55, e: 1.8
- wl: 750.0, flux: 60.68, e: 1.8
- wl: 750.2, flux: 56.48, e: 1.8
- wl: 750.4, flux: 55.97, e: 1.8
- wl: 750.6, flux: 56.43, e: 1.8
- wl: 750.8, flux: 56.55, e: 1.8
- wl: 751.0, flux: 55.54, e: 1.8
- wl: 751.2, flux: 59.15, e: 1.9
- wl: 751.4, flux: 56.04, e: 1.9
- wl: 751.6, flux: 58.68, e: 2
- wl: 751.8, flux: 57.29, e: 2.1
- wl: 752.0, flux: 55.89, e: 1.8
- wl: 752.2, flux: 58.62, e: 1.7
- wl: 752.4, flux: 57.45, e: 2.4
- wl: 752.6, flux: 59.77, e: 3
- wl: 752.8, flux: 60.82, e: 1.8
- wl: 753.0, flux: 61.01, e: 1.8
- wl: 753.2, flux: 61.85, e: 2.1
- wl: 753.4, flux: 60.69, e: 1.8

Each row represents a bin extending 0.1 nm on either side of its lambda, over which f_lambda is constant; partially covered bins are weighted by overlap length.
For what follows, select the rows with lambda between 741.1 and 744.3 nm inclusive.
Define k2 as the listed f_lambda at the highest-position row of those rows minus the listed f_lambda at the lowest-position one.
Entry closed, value 2.9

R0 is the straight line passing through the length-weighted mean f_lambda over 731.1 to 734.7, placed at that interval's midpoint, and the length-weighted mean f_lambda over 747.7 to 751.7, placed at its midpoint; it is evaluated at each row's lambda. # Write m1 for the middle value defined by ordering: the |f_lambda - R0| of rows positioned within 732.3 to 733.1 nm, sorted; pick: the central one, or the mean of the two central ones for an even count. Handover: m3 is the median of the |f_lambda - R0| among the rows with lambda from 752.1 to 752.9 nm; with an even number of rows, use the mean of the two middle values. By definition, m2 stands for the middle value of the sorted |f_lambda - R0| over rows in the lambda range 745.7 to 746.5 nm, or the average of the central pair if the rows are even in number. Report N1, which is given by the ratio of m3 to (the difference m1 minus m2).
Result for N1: -1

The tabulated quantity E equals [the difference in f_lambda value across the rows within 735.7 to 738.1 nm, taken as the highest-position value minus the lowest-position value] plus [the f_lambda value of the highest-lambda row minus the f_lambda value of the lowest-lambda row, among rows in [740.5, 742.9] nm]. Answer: 8.3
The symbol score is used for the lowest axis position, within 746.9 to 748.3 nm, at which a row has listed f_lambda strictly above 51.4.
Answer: 747.0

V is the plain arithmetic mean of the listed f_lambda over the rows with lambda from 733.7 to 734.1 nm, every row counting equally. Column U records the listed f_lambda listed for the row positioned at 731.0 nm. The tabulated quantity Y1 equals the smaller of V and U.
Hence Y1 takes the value 47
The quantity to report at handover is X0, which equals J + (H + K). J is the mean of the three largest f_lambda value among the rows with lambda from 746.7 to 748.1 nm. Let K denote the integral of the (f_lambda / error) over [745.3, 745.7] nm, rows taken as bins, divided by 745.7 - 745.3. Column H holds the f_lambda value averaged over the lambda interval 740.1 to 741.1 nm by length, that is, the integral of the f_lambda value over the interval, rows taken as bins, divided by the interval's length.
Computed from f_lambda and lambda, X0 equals 147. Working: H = 53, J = 59.0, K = 34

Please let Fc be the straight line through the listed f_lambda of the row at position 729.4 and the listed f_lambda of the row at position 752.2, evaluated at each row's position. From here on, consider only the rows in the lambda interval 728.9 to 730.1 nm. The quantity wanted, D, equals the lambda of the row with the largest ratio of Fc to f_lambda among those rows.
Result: 729.4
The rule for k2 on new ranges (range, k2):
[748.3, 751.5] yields -3.7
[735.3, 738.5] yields 0.6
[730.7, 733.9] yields 1.1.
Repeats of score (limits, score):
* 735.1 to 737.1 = 735.2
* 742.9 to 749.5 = 743.0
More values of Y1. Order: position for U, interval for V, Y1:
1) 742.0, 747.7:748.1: 56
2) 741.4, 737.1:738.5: 54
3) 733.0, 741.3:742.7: 51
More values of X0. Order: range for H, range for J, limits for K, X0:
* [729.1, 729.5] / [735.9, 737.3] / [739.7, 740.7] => 121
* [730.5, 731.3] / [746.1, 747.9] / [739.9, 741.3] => 133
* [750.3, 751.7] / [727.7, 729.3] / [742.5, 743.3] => 132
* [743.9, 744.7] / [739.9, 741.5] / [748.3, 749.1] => 142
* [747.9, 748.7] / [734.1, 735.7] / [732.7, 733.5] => 136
